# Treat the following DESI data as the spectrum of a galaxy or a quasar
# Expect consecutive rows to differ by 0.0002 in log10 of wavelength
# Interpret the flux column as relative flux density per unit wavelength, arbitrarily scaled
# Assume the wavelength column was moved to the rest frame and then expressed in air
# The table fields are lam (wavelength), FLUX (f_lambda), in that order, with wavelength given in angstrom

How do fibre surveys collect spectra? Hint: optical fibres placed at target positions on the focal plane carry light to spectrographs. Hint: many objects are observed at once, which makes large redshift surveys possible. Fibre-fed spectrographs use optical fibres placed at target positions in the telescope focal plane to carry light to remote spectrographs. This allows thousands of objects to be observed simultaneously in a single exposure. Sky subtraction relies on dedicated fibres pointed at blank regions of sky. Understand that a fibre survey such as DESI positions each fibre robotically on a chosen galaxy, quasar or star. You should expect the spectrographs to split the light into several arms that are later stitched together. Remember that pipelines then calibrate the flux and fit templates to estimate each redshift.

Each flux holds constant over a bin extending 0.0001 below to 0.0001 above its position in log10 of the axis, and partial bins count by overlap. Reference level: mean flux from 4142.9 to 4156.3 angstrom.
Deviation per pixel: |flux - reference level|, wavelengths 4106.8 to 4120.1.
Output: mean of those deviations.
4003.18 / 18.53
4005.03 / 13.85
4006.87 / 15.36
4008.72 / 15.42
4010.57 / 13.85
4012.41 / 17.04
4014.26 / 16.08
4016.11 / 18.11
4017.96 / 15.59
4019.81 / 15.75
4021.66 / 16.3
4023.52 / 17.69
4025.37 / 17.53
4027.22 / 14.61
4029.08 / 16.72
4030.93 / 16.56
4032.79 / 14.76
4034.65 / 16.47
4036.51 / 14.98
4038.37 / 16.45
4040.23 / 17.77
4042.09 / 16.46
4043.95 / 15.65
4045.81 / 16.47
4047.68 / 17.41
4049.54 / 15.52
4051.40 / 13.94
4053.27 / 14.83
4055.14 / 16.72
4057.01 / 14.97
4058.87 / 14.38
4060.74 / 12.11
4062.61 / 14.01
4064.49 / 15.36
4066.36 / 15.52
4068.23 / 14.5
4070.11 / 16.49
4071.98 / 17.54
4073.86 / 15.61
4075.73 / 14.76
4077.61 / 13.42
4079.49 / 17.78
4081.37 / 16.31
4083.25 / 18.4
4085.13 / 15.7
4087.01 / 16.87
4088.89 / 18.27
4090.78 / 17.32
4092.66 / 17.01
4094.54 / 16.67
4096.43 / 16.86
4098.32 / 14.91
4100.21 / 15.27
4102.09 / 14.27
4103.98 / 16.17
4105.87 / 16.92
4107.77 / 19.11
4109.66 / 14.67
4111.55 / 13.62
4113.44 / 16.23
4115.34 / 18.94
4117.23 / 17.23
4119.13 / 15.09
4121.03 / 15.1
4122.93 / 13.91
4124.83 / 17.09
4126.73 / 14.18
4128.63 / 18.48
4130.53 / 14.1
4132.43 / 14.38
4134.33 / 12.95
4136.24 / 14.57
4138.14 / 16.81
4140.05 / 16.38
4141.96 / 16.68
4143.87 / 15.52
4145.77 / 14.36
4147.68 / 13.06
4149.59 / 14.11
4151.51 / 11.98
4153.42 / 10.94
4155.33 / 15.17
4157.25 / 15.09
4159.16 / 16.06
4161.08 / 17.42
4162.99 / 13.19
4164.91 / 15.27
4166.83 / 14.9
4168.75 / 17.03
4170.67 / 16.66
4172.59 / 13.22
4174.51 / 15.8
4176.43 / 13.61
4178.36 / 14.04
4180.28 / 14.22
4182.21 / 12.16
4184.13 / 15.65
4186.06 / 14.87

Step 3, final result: 2.82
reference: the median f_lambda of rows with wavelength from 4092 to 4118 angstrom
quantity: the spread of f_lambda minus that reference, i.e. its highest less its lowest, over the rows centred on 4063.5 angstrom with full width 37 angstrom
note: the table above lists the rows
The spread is 5.7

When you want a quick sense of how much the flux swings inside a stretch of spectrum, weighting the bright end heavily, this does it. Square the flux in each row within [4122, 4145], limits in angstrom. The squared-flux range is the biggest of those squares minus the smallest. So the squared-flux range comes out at 174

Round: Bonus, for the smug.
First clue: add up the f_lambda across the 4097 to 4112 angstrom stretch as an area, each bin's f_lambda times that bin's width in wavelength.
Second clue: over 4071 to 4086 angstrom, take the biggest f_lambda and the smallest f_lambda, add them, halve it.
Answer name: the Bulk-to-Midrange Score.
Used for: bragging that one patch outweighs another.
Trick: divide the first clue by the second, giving 14.8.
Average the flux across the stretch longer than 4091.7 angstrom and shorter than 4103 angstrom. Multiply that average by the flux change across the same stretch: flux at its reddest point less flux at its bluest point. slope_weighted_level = -43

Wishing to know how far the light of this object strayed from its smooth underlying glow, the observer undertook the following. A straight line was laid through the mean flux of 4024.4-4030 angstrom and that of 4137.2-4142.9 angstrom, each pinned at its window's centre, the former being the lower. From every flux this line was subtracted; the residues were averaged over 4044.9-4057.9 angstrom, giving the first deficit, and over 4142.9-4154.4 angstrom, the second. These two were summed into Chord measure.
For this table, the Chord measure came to -4.0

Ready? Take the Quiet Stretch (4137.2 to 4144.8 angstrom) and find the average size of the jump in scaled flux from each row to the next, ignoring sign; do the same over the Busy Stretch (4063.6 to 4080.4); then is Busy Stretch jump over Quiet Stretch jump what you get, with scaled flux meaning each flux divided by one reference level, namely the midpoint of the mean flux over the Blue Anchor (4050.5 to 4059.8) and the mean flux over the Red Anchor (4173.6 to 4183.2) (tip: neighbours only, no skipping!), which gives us 2.52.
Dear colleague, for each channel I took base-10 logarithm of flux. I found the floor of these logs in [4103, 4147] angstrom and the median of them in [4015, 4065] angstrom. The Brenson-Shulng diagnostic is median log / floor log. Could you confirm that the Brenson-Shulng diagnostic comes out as 1.076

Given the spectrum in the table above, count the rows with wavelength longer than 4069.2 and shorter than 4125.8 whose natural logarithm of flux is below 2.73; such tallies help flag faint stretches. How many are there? 10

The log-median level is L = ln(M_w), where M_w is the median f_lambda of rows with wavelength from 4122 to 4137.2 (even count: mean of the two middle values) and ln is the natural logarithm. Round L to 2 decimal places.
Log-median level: 2.66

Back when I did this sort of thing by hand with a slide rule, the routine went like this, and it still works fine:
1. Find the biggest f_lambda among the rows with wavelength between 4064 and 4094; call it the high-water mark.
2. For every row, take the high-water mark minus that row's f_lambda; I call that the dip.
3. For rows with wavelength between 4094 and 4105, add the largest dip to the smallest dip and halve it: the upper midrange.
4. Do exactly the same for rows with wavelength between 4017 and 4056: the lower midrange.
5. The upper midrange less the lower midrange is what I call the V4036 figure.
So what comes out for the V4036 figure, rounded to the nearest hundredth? 0.29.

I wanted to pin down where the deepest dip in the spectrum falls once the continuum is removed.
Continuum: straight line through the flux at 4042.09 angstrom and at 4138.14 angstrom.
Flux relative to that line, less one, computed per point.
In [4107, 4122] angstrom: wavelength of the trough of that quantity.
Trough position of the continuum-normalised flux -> 4111.55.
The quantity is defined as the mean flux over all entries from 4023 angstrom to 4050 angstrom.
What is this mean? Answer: 16.3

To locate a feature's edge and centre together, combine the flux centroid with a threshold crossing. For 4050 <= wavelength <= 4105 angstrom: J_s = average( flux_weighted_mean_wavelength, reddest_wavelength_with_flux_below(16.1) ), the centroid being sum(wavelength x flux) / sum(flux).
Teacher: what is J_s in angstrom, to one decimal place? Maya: 4090.2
